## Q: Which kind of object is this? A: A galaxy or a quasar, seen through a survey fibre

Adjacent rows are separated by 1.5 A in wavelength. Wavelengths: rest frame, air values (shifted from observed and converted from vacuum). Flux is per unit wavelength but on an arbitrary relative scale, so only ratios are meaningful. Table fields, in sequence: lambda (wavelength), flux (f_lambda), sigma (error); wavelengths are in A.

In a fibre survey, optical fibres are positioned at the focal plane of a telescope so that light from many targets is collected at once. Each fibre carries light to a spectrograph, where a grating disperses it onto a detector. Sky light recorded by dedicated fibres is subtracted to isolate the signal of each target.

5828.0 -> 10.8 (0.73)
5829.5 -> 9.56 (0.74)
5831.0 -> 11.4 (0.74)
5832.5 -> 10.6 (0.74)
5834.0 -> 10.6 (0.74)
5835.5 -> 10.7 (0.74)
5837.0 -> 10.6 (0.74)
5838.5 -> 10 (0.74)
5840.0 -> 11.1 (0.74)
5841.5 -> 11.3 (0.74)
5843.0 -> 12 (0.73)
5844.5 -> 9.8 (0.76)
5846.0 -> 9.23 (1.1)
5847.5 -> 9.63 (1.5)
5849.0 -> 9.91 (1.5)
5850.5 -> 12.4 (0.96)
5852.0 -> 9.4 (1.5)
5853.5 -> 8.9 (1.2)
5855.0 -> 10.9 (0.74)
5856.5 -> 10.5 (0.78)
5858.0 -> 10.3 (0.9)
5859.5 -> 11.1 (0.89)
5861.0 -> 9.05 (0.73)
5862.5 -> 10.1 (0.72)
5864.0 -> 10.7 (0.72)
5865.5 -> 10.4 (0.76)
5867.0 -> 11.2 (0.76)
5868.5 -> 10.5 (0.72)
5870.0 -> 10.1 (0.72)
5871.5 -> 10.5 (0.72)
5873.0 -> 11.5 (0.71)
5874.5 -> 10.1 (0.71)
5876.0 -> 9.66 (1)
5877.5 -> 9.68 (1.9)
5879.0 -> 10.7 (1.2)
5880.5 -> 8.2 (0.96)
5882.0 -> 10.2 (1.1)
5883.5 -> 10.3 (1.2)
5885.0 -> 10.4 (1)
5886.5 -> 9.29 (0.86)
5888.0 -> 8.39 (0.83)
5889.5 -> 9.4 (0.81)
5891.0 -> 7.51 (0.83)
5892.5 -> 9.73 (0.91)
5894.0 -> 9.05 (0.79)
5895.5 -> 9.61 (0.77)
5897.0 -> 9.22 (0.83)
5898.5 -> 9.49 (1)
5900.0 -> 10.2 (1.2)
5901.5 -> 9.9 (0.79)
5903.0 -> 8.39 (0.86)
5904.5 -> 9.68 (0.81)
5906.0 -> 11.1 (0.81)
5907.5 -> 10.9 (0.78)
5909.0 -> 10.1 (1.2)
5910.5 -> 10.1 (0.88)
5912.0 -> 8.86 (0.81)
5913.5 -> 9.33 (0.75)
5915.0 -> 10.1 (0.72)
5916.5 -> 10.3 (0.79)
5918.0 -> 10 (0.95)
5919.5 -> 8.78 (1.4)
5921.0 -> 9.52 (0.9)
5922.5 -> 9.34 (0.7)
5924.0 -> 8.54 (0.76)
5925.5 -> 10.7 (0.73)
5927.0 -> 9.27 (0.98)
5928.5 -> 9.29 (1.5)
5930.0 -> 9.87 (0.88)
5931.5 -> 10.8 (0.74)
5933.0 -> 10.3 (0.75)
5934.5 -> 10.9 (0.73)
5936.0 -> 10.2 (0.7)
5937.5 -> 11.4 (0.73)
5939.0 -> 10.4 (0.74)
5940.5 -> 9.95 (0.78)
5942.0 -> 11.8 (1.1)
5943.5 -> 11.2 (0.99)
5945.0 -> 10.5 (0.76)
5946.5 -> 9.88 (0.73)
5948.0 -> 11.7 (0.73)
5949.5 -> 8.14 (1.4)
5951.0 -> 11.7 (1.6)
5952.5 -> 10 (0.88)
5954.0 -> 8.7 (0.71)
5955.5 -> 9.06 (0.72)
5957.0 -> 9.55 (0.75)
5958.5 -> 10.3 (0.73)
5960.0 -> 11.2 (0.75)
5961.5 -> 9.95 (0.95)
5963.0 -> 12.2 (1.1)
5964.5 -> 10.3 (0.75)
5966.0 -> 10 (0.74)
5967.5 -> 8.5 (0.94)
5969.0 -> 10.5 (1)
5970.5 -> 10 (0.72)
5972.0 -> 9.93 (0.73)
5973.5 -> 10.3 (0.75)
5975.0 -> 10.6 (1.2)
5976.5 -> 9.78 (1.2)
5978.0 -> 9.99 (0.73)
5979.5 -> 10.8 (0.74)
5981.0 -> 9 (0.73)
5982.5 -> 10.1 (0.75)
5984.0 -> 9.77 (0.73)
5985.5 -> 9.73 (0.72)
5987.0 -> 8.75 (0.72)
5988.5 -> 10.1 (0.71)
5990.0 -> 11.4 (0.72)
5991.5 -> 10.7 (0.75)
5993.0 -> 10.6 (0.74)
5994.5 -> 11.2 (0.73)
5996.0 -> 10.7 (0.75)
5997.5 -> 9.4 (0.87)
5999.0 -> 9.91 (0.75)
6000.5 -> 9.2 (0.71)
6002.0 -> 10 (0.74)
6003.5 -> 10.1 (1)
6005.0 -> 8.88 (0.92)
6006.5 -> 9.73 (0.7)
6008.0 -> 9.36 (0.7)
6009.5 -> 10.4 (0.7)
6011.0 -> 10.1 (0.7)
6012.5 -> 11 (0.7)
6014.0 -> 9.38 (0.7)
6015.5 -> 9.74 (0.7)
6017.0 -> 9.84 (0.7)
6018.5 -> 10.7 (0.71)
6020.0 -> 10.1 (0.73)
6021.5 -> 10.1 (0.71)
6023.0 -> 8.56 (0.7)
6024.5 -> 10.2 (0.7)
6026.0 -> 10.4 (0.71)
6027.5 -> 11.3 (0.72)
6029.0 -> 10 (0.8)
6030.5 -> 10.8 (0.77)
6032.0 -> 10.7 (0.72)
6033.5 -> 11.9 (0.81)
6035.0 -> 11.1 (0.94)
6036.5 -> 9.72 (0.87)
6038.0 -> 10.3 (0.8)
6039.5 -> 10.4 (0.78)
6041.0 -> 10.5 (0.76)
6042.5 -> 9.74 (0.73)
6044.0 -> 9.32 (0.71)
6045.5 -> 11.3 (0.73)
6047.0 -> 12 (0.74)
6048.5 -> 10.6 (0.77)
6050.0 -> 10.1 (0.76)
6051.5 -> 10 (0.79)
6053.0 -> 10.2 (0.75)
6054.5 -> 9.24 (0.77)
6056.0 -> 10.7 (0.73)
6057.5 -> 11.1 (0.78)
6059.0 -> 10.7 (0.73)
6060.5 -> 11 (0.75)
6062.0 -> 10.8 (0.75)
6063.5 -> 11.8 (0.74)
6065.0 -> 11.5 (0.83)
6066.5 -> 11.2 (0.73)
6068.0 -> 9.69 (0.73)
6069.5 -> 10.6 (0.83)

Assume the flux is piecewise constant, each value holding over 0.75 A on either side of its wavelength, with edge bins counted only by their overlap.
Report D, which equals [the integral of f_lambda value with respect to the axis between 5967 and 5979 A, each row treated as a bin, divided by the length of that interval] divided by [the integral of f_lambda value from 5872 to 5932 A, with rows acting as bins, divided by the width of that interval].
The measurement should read 1.03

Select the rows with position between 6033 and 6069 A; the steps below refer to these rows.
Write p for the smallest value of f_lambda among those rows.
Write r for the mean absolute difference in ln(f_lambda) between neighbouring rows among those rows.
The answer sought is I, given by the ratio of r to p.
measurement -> 0.0071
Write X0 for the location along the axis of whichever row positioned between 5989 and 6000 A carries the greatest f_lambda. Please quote 5990.0 A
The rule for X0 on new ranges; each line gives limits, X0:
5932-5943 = 5942.0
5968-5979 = 5975.0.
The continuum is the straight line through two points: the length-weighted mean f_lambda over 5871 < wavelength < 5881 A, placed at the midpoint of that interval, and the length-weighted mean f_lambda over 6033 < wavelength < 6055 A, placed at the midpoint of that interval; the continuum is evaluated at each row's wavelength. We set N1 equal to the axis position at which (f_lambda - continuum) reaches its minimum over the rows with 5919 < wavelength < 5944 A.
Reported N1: 5924.0 A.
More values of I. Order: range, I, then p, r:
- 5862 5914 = 0.0118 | 7.51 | 0.089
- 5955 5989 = 0.0107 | 8.5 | 0.091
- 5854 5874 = 0.0077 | 9.05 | 0.070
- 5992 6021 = 0.0080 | 8.88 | 0.071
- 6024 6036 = 0.0070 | 10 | 0.070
